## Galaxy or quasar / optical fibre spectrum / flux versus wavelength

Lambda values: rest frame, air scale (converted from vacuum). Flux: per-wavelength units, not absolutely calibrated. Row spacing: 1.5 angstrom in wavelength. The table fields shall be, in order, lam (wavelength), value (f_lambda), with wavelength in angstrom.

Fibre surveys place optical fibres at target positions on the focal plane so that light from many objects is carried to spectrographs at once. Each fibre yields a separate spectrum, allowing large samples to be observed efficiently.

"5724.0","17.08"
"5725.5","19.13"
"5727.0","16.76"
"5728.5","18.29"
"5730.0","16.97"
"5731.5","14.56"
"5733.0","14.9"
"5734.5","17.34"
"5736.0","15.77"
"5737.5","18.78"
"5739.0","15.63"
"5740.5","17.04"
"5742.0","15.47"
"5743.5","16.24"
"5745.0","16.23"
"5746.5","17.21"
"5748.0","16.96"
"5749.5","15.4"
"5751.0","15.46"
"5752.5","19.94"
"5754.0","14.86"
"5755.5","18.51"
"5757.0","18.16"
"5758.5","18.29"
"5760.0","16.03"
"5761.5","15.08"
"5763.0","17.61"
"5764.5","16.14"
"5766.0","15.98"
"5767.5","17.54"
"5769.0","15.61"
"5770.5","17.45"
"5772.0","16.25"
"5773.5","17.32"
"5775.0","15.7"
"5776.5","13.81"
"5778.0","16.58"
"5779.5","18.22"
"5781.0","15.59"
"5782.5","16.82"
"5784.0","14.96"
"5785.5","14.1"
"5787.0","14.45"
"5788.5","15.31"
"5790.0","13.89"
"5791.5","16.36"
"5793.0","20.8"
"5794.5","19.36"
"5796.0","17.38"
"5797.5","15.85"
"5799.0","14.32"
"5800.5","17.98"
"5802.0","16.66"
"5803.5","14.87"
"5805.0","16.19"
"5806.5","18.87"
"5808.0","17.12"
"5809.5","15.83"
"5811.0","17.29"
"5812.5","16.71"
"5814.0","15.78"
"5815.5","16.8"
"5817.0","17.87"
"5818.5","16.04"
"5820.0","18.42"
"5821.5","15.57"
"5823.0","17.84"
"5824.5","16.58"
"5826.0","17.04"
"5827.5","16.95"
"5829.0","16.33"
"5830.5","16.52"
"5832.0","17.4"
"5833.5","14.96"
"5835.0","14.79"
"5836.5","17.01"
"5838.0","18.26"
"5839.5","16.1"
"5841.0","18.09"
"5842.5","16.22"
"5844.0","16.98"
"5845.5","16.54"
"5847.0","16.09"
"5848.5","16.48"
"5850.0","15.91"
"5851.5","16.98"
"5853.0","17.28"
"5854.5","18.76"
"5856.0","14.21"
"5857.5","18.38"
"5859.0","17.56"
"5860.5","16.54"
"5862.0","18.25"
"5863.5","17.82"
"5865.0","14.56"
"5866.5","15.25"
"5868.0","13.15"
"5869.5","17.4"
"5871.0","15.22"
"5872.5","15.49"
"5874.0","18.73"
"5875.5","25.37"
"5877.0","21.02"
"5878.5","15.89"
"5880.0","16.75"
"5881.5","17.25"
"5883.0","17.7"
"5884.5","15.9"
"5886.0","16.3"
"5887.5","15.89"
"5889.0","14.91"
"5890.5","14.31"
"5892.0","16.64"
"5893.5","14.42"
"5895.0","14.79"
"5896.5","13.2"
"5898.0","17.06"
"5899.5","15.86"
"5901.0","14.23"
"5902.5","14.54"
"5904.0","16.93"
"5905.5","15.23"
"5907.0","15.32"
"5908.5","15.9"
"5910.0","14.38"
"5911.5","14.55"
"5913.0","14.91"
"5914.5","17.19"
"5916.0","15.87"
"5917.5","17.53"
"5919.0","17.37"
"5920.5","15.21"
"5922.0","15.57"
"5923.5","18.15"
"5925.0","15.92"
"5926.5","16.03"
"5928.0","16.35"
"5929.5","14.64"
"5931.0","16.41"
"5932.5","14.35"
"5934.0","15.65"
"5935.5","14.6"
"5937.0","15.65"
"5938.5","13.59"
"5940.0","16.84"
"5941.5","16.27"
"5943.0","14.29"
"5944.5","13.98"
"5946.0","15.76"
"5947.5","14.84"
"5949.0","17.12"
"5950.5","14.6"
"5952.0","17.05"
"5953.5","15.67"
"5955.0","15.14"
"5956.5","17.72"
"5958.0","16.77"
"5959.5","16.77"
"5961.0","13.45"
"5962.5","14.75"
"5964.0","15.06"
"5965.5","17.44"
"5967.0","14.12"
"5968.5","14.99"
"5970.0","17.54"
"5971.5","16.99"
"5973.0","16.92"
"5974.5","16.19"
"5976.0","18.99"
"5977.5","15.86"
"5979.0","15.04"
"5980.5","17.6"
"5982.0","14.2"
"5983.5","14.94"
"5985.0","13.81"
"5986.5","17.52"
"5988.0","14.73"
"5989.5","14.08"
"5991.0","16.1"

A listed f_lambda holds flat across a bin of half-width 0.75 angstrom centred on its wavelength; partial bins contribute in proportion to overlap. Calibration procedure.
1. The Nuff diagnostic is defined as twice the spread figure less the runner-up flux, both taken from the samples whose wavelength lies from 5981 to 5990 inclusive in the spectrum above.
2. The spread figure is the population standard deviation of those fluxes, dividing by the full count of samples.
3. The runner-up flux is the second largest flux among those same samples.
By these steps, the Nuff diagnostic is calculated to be -12.5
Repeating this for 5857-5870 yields -14.8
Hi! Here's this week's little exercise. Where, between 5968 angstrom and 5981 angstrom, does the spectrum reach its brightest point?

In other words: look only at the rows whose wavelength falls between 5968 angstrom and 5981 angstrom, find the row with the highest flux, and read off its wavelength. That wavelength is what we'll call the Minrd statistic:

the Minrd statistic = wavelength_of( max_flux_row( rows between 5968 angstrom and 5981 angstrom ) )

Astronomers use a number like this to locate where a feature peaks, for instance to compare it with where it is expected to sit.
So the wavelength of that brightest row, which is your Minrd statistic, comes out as 5976.0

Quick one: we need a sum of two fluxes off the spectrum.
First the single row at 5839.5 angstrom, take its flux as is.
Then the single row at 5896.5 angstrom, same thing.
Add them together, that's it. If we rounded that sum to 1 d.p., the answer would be 29.3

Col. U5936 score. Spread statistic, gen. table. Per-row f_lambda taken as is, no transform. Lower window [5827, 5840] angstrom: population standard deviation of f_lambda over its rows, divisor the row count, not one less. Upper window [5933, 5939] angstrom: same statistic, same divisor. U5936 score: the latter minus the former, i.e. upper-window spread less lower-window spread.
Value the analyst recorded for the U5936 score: -0.19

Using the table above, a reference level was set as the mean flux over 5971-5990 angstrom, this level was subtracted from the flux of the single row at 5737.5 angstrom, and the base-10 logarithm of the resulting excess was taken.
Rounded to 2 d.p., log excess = 0.46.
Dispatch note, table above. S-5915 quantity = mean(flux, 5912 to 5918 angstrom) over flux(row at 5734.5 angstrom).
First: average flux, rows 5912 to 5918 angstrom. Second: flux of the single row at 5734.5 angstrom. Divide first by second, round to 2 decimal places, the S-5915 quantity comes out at 0.94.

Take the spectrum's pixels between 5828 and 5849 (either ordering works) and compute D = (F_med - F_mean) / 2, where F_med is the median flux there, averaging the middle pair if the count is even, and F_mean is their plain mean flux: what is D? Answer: -0.03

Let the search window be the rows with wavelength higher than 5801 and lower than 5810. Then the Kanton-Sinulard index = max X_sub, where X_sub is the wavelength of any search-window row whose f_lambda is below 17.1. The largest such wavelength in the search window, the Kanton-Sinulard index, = 5809.5 angstrom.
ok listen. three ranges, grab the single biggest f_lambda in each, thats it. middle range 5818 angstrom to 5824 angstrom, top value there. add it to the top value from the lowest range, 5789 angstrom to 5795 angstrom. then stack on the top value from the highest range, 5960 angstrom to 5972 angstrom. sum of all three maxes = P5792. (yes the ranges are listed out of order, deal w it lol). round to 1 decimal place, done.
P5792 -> 56.8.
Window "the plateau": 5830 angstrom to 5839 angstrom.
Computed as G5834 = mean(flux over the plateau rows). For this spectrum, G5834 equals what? 16.5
